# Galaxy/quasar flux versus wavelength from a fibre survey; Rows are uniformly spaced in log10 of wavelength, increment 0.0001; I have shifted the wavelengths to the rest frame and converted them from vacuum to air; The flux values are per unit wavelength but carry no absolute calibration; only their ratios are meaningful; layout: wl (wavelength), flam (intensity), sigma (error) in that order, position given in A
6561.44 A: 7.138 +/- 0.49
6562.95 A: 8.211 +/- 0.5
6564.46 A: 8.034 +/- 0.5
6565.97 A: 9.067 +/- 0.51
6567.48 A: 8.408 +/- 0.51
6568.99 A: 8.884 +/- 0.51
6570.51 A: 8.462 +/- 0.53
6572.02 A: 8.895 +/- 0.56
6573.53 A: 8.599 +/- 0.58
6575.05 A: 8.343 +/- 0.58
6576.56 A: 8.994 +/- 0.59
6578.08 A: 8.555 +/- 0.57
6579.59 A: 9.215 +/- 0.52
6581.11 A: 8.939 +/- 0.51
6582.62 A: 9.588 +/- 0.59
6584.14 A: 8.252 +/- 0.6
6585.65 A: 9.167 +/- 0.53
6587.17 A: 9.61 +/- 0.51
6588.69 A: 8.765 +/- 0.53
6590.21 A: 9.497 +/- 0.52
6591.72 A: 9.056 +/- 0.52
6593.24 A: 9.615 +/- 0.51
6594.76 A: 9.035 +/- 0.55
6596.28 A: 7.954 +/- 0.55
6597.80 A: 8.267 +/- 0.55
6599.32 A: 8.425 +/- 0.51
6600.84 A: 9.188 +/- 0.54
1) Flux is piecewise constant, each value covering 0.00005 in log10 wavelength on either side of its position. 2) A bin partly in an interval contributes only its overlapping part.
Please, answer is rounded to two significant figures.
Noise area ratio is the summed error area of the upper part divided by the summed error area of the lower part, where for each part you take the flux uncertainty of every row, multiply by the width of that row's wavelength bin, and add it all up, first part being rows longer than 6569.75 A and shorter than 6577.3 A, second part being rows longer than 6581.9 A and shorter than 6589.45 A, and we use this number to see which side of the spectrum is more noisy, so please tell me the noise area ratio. 0.97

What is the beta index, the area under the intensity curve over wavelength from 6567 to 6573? 52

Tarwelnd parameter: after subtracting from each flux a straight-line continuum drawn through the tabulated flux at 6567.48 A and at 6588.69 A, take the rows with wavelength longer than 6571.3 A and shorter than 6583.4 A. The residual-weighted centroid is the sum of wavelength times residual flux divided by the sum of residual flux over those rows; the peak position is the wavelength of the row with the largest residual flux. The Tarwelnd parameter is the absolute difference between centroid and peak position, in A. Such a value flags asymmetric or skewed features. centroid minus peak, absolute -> 3.3 A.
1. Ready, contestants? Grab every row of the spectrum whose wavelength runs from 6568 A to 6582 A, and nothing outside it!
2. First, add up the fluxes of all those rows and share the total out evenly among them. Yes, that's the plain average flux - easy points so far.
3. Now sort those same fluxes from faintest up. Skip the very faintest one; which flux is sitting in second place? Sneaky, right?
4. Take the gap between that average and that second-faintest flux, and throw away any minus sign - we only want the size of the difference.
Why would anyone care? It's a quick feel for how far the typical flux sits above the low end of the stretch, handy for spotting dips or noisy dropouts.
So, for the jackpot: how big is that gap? 0.30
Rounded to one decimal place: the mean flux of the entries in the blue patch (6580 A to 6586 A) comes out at 9.0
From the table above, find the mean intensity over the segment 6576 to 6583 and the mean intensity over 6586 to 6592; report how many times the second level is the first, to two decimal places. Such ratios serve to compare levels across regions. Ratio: 1.02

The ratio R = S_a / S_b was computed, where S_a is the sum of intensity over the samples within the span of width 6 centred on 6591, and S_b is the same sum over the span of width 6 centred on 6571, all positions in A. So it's 1.06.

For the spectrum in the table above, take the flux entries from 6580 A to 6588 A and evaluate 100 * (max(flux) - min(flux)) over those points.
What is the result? 136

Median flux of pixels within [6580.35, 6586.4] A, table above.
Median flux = 9.1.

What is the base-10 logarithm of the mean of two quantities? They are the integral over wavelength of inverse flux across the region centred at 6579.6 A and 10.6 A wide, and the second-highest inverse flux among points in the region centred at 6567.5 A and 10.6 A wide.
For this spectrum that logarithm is -0.179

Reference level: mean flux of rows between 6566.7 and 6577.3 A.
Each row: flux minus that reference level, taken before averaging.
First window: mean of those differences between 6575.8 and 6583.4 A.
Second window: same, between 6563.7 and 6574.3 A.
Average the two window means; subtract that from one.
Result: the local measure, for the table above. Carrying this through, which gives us 0.82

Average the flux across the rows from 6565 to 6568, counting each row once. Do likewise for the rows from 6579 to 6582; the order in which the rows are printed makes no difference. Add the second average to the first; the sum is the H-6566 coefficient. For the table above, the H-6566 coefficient 17.8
